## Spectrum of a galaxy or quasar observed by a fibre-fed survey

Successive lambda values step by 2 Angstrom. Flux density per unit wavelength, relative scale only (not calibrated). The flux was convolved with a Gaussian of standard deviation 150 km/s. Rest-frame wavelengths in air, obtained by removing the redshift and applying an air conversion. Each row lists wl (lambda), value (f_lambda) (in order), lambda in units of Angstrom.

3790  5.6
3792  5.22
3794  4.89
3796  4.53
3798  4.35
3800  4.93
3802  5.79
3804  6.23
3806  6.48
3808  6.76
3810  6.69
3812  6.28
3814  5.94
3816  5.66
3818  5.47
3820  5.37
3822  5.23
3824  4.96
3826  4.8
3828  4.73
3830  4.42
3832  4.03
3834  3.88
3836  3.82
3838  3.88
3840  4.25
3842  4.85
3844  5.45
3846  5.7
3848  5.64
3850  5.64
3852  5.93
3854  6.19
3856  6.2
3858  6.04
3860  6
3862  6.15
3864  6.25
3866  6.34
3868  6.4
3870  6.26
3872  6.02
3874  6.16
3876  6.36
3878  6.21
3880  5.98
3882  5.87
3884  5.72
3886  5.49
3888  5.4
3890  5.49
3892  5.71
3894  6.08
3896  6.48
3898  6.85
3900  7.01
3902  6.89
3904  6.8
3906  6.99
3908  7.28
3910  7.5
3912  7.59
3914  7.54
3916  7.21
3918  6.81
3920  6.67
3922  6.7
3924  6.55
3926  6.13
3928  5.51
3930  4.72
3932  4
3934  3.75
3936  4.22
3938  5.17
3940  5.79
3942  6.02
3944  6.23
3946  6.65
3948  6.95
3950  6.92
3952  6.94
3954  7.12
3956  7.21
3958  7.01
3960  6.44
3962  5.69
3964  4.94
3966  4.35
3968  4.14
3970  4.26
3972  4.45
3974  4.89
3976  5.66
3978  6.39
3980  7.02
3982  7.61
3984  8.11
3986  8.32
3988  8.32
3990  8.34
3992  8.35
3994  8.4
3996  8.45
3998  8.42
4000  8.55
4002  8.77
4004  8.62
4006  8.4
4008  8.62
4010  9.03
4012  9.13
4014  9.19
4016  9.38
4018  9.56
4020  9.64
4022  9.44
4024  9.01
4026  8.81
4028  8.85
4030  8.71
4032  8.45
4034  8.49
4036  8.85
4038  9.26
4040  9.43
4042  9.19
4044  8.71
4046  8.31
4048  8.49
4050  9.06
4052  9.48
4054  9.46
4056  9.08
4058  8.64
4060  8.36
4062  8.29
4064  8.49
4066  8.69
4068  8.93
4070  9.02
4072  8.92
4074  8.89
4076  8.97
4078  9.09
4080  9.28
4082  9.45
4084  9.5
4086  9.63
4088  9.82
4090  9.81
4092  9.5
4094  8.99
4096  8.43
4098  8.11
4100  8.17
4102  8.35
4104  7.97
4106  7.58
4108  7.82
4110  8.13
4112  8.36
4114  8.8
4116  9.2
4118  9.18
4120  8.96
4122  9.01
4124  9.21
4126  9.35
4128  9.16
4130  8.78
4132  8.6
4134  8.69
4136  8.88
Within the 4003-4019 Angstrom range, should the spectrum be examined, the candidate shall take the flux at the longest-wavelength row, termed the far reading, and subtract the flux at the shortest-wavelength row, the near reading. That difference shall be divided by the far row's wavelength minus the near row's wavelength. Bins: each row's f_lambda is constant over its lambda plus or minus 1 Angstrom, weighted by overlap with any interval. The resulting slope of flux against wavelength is 0.067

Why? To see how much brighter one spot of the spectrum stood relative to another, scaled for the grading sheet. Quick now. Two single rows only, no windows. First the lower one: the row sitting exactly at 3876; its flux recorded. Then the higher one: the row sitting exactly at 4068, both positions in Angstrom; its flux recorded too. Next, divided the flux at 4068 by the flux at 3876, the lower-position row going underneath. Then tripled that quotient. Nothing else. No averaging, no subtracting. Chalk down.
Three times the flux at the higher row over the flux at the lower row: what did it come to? 4.2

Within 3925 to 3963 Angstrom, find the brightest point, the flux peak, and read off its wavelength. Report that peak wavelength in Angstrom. 3956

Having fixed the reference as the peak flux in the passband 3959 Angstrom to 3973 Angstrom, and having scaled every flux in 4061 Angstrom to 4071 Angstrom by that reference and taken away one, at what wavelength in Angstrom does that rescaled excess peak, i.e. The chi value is 4070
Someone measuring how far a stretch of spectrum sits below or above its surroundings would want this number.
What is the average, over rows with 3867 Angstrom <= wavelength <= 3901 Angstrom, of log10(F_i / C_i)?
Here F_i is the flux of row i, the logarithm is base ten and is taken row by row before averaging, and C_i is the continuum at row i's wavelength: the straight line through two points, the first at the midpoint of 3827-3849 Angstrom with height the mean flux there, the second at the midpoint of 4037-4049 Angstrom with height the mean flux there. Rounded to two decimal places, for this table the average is 0.04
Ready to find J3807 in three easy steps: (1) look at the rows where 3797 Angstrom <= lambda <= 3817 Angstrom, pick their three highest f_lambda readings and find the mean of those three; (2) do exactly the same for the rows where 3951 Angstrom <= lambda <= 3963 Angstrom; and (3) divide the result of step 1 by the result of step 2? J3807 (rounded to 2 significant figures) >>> 0.93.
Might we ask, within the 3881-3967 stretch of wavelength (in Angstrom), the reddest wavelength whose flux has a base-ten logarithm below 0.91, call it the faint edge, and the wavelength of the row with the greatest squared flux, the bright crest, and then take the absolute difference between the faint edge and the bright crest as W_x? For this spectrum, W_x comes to 54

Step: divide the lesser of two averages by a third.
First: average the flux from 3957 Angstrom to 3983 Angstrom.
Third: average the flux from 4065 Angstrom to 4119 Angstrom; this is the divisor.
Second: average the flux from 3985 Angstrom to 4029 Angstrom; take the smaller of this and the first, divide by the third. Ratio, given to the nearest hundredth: 0.63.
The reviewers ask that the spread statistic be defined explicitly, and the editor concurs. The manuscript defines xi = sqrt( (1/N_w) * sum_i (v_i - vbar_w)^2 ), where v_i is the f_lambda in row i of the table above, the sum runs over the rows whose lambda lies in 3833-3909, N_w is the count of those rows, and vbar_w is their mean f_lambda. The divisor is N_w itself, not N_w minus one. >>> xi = 0.83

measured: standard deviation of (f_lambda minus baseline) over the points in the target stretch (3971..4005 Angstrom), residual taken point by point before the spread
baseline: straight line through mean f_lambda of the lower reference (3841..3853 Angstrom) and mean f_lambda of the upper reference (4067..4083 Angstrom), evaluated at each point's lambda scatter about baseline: 1.2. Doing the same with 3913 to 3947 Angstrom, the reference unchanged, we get 1.2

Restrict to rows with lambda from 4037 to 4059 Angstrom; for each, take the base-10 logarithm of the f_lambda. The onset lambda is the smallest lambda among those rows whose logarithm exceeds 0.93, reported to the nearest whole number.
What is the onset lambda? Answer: 4038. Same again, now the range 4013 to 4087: 4014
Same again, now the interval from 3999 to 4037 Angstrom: 4000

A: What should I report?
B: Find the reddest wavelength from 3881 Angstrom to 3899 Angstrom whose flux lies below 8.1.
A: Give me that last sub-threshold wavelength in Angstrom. 3898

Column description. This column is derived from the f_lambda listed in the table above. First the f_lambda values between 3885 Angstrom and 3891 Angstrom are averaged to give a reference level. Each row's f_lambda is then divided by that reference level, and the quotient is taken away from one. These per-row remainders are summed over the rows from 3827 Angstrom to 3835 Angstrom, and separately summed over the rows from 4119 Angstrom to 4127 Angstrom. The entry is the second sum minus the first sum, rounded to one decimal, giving -3.6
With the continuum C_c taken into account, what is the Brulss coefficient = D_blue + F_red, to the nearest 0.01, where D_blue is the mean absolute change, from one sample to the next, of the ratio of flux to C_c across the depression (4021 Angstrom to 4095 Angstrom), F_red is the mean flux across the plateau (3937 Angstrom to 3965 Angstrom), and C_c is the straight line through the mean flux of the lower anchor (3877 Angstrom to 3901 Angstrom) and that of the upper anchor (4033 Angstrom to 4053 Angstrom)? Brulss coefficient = 6.39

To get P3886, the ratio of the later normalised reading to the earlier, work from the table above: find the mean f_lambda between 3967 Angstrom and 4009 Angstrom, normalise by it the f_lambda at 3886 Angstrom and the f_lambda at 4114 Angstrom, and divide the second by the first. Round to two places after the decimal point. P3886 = 1.60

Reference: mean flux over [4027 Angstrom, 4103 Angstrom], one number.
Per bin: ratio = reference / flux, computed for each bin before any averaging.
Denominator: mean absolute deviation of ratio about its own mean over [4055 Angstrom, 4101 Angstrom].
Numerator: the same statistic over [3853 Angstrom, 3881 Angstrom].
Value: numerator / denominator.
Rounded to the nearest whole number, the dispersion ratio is 1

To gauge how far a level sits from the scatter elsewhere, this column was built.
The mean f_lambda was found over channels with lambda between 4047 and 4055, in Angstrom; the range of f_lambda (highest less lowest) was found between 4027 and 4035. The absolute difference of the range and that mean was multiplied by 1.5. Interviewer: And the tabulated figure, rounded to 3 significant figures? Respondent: 13.1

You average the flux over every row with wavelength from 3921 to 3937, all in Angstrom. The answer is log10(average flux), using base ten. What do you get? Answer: 0.72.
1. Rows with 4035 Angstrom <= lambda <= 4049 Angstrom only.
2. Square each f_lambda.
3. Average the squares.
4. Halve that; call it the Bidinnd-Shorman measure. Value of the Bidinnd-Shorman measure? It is 40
